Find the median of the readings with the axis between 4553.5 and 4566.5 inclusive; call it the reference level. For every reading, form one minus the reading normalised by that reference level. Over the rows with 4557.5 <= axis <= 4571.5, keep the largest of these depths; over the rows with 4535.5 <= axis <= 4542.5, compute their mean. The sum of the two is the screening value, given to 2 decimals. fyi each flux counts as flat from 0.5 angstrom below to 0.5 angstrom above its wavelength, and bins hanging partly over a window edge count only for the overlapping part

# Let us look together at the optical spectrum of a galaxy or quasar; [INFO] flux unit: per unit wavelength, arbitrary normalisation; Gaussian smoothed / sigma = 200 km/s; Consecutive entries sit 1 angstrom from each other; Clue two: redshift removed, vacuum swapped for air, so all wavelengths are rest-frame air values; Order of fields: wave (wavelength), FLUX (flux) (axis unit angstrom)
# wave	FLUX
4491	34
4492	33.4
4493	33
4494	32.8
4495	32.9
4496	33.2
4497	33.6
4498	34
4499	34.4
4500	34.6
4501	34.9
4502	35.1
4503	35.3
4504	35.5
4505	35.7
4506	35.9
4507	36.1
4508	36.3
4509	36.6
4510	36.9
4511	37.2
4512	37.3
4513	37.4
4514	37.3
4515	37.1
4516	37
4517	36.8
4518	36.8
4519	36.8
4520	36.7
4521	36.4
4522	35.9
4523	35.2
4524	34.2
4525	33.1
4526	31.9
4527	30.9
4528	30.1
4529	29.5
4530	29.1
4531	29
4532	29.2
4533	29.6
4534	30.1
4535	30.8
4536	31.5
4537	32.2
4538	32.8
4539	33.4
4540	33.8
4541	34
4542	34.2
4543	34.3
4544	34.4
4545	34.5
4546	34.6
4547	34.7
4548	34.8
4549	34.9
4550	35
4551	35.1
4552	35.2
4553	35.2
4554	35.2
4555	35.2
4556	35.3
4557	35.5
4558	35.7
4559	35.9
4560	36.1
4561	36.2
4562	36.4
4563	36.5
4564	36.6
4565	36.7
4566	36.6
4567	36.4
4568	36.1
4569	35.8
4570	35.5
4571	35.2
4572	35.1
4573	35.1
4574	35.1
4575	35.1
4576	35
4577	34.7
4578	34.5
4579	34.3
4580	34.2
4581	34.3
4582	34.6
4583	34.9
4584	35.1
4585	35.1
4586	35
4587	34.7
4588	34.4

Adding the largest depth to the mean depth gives 0.11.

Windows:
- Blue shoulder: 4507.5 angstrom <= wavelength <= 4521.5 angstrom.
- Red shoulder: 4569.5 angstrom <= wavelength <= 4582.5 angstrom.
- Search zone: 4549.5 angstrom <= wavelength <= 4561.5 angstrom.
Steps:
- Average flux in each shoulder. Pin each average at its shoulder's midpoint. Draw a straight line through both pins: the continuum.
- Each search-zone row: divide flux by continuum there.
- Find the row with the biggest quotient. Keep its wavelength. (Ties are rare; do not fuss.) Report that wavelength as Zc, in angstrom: 4561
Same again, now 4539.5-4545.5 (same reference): 4545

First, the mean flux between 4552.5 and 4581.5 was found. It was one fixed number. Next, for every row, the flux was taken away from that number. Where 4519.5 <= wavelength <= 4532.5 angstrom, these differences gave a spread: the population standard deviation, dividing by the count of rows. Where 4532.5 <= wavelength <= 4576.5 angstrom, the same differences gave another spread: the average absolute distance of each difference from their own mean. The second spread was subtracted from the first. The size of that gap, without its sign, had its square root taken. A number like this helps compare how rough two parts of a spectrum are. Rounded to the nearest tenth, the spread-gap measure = 1.3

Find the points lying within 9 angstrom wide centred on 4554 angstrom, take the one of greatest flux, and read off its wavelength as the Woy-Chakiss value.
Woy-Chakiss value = 4558 angstrom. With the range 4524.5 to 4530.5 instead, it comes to 4525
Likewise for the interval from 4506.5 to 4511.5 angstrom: 4511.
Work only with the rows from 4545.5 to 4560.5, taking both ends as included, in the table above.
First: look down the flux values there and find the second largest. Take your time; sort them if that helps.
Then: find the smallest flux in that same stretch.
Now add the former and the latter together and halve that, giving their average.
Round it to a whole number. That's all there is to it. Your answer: 35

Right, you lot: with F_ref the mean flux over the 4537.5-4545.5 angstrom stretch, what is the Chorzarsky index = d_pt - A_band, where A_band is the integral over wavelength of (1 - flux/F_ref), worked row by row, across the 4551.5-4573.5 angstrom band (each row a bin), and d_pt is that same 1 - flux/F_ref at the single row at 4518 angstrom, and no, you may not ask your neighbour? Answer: 1.1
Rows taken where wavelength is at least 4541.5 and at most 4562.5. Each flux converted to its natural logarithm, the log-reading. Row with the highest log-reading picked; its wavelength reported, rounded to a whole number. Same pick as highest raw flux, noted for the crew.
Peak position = 4562 angstrom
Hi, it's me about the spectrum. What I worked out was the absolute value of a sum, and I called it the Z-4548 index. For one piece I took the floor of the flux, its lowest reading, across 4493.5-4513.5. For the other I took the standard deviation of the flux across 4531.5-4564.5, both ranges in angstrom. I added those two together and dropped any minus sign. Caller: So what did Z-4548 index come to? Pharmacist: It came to 34.8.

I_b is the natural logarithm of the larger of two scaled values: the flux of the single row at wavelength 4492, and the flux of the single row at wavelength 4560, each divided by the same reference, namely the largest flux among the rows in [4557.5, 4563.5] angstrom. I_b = -0.011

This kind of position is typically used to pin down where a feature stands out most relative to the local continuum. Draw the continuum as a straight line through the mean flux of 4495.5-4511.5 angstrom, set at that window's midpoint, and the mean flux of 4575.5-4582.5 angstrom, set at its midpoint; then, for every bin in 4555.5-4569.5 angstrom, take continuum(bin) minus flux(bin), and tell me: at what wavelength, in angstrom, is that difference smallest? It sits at 4565 angstrom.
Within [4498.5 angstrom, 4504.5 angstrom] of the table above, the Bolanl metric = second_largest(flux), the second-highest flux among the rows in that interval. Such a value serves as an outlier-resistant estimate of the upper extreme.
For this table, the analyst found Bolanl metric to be 35.3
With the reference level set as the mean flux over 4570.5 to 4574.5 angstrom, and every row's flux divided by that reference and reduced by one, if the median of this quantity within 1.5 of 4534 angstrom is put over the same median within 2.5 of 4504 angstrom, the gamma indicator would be -13.4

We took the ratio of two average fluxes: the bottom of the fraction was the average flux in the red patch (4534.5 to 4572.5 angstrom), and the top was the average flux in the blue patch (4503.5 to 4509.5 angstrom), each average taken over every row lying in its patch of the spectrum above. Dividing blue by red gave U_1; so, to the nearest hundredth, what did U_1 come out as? 1.03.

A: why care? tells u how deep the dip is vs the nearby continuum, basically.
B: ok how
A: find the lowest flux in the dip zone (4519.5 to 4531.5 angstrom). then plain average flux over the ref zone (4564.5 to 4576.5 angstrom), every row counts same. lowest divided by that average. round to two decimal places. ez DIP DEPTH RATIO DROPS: 0.81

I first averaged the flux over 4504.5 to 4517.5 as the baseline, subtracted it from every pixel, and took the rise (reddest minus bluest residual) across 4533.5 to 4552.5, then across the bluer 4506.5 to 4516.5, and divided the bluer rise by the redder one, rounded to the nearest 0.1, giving 0.2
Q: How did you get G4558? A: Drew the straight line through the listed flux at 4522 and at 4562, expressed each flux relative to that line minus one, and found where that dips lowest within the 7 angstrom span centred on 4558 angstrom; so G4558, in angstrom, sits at 4555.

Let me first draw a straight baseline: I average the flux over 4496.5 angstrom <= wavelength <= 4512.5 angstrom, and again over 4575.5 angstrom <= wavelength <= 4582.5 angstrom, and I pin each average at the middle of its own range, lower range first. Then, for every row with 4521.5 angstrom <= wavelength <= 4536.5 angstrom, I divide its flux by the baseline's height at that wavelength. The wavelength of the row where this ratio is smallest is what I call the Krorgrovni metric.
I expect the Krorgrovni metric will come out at 4531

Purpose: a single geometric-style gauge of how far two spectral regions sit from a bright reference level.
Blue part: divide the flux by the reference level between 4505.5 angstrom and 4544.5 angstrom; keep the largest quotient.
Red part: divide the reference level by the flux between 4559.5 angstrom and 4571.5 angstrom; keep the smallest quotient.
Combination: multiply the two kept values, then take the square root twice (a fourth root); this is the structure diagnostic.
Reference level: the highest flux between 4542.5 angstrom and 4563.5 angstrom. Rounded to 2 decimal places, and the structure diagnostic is 1.00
